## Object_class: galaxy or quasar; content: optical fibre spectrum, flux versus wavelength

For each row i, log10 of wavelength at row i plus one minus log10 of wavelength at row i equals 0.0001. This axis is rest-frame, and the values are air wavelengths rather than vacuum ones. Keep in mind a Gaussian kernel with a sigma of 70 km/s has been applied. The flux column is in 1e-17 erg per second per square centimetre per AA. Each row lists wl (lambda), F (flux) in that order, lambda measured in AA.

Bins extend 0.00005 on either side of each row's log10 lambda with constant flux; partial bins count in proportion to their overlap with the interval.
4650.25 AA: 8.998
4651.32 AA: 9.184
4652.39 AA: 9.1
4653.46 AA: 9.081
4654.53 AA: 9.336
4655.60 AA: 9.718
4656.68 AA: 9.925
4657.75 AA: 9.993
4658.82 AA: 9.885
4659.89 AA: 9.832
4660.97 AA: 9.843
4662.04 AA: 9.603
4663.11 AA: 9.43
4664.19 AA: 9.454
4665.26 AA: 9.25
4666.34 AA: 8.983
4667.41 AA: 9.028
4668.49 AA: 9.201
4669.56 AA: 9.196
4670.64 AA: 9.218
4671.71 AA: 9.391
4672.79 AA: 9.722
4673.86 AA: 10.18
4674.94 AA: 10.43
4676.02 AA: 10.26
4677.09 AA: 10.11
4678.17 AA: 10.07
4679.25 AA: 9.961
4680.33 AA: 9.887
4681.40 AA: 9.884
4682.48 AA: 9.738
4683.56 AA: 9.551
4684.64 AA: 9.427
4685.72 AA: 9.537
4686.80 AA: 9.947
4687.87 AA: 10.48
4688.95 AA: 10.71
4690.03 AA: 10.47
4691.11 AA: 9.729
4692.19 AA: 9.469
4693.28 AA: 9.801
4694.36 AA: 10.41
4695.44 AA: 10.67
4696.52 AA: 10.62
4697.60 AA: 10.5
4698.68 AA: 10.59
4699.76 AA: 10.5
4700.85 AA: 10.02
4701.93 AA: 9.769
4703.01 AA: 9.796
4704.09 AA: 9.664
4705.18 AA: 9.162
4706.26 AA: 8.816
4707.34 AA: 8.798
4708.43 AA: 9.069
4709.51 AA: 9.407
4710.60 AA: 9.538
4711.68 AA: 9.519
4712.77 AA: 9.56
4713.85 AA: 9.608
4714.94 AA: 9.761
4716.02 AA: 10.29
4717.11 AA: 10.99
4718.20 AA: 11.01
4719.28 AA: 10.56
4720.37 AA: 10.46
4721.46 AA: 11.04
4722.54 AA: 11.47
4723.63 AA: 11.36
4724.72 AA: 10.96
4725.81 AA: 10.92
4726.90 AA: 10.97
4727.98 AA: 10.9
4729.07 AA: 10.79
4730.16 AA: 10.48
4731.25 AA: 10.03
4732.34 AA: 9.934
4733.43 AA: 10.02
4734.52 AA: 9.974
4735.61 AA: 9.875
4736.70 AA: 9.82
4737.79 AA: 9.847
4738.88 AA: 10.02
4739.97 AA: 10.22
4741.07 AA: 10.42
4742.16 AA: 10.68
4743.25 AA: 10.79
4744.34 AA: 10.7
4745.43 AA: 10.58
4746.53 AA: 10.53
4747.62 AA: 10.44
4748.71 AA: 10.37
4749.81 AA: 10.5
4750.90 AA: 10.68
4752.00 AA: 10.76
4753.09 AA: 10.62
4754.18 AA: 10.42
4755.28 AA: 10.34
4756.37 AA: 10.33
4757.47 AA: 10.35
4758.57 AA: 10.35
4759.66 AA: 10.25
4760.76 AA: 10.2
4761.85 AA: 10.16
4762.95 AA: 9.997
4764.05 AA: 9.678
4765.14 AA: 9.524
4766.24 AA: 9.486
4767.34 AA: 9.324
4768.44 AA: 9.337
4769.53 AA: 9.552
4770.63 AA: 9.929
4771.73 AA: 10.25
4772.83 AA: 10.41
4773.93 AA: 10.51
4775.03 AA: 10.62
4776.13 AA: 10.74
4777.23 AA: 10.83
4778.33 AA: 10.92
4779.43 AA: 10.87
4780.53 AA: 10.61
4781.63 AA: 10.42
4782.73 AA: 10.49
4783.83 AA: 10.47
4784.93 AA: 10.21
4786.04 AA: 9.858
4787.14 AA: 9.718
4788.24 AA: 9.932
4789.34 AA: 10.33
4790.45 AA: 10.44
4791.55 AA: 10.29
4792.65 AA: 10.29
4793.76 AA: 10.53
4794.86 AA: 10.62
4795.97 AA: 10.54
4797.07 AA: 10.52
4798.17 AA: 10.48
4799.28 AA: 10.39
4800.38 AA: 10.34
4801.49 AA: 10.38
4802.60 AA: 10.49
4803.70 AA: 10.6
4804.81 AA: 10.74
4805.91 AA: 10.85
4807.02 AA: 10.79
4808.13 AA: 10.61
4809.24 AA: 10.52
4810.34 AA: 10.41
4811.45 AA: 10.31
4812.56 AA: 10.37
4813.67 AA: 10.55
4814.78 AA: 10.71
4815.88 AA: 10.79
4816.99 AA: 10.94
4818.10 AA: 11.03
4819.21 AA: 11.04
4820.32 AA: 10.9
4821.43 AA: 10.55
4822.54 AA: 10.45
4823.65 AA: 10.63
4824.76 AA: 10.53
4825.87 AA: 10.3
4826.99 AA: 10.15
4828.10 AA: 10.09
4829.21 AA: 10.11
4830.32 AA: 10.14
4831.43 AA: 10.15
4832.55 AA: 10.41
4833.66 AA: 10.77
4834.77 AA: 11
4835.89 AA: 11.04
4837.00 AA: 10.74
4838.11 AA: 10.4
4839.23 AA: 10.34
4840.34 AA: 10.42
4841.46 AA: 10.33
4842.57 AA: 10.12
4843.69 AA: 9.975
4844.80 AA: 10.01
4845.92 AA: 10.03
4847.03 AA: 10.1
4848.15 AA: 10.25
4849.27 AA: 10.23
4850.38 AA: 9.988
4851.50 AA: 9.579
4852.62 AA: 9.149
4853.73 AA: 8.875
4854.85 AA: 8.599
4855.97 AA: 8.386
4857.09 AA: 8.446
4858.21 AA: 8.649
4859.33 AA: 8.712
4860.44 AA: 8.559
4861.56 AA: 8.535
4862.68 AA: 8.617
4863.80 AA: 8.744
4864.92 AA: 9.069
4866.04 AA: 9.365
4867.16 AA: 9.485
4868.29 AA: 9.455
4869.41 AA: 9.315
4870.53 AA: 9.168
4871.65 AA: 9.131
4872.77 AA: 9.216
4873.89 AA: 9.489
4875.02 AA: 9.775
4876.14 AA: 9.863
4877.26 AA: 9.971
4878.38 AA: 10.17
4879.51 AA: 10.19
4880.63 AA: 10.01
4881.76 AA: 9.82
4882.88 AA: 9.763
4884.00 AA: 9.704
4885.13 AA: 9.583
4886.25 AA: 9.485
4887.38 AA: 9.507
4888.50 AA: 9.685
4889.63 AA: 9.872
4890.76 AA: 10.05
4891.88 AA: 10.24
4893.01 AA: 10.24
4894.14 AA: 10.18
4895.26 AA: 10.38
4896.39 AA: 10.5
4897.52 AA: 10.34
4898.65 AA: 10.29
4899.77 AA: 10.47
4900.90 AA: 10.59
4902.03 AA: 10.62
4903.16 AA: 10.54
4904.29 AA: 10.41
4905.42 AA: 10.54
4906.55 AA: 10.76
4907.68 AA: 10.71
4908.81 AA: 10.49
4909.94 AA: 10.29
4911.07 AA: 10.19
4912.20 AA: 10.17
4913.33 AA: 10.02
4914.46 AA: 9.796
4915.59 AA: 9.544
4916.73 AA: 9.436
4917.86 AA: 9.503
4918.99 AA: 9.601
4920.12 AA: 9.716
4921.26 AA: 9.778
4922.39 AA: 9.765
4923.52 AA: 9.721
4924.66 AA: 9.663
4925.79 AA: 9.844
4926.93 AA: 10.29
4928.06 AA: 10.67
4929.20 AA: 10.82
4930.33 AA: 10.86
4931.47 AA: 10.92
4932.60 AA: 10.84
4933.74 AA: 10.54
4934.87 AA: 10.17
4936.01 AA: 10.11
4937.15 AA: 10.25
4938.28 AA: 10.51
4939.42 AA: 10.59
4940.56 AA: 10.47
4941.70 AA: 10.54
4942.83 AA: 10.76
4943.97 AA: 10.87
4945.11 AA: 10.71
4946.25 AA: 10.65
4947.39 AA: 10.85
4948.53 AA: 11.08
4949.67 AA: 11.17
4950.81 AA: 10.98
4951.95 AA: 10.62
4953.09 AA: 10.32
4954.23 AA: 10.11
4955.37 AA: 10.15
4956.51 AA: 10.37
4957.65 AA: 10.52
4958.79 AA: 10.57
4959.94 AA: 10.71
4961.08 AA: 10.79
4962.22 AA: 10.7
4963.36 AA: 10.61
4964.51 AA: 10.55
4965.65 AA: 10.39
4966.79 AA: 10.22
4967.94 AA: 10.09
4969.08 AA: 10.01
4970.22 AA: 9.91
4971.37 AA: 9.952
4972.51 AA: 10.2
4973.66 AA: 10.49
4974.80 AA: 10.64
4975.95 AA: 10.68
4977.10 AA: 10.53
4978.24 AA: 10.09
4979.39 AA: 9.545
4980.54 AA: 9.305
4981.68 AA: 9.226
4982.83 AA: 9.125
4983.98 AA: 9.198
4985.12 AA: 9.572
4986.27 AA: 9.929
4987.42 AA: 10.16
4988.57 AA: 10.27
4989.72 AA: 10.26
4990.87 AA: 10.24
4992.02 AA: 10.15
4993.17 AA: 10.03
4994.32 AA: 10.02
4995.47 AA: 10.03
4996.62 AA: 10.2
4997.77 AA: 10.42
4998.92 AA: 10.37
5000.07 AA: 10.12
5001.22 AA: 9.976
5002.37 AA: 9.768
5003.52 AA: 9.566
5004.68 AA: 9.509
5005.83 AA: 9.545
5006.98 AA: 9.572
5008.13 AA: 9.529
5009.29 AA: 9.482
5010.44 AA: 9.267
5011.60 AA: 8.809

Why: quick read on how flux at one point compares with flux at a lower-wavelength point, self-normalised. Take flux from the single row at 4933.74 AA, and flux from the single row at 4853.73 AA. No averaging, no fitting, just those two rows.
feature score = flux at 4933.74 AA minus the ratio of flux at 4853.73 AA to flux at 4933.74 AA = 9.7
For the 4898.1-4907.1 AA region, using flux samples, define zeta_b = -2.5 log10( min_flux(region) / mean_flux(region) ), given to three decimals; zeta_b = 0.025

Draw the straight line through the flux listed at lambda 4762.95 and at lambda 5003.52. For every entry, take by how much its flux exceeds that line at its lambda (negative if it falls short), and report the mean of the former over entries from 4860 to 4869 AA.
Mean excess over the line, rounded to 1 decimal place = -0.8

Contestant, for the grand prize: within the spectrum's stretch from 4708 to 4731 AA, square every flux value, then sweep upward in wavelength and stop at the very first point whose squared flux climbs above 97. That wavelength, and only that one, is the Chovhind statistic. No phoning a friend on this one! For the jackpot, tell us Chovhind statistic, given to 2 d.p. 4716.02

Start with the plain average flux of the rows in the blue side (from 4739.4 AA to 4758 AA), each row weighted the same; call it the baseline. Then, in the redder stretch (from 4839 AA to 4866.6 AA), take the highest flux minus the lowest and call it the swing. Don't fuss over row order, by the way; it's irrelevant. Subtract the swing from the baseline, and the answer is 8.5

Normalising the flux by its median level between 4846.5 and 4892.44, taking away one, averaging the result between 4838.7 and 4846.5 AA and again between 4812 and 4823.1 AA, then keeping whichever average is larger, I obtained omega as 0.13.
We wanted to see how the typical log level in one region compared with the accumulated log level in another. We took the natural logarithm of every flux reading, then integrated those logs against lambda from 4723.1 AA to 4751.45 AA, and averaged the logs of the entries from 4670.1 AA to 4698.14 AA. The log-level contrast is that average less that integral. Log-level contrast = -64.2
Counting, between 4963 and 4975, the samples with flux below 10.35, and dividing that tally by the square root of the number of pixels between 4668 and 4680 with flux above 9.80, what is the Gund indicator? 2.45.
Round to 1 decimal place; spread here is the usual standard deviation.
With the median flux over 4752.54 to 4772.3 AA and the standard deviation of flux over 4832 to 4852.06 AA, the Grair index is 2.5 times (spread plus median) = 26.4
